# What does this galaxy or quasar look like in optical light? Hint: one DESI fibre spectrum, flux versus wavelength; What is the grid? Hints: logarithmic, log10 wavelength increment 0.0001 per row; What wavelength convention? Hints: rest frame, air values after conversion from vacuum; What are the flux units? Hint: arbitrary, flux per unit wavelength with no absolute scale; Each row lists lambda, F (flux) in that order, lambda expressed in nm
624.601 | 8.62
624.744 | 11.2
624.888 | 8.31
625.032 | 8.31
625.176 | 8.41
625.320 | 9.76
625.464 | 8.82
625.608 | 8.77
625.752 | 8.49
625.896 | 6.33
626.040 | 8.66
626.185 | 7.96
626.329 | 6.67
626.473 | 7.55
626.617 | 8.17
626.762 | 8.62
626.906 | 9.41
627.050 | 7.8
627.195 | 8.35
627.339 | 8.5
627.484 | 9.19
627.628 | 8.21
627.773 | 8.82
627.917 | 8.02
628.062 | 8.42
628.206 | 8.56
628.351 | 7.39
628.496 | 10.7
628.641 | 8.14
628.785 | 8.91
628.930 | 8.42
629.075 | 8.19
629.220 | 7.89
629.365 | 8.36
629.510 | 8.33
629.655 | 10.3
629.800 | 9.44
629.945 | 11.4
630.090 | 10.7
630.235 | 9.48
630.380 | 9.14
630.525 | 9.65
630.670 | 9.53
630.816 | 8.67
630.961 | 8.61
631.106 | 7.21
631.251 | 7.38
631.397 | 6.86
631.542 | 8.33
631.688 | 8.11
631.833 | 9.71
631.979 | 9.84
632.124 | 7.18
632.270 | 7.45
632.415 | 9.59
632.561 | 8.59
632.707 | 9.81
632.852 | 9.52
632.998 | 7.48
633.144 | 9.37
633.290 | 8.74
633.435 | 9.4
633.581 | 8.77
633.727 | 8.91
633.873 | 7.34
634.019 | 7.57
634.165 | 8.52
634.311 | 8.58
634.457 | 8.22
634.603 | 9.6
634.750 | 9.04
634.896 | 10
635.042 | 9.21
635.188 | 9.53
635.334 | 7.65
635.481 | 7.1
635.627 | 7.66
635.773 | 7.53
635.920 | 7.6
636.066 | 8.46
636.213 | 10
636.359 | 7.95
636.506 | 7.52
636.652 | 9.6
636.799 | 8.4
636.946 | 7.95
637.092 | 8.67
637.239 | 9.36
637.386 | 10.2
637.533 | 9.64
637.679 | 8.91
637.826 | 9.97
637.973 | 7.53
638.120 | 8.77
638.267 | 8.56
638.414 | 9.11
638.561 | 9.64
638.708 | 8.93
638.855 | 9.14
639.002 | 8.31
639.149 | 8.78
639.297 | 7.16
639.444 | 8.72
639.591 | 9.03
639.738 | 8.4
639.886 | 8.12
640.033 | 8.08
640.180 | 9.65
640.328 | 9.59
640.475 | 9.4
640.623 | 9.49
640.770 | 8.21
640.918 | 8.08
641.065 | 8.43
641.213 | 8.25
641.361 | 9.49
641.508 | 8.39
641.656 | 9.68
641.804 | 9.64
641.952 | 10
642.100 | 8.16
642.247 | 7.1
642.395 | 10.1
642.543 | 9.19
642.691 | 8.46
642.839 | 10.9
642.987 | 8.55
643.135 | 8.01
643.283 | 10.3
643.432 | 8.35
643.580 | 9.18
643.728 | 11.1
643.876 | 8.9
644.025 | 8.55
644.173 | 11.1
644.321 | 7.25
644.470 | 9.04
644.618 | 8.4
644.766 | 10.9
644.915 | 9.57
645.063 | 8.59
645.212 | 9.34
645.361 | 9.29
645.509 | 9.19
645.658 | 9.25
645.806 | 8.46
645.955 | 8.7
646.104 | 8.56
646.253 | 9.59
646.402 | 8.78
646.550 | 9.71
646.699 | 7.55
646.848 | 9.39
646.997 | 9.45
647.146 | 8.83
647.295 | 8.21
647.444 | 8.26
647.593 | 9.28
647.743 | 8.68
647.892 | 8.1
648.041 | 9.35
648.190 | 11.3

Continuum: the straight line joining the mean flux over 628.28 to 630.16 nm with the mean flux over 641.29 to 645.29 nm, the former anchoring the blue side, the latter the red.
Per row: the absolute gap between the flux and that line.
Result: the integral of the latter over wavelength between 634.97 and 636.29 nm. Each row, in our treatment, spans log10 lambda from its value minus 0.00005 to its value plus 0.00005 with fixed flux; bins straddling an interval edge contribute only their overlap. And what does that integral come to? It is 1.5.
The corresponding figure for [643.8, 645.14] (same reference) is 1.3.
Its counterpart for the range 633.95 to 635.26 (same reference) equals 0.8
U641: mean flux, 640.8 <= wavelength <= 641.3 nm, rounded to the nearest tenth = 8.3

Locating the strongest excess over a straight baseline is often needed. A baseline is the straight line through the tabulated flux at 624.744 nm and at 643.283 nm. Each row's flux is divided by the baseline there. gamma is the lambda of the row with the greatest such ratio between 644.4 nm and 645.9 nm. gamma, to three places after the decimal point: 644.766 nm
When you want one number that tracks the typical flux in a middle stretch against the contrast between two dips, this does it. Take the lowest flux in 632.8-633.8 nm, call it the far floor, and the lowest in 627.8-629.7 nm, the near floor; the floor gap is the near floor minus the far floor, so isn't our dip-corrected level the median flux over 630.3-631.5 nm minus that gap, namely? 8.73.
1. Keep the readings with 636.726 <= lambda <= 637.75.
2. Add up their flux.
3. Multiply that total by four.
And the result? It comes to 253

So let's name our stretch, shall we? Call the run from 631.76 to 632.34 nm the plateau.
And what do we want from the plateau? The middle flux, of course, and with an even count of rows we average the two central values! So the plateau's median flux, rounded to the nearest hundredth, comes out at 8.58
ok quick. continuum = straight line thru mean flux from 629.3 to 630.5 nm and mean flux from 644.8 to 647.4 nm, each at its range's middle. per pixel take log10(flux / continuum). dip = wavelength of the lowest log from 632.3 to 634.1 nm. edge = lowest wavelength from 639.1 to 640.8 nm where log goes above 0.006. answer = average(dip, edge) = 637.03 nm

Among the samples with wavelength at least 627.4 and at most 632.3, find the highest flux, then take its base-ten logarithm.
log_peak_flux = 1.06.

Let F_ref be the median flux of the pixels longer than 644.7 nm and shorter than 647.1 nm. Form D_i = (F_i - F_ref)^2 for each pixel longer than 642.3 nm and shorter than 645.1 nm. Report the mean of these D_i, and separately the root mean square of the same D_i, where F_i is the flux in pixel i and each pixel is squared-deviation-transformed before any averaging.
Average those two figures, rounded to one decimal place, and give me 1.5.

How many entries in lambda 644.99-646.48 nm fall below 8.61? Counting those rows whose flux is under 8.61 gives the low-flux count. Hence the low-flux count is 3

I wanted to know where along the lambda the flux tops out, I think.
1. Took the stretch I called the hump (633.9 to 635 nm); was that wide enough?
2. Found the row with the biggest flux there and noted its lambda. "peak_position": 634.896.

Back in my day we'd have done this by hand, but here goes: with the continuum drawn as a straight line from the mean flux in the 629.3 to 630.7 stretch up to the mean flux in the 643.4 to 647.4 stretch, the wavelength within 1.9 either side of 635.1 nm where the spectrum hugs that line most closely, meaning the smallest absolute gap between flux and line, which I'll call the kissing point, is 635.188 nm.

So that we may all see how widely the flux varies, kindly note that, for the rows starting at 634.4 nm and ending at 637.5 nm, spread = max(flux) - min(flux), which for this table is 3.10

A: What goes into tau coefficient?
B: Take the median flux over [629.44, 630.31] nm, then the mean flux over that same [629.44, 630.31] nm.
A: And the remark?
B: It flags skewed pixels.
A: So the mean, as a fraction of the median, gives 1.01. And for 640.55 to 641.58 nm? 1.03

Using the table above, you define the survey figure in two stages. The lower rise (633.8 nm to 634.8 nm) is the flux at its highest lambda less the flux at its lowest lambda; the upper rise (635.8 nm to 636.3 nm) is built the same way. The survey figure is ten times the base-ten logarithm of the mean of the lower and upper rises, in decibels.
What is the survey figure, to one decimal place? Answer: 3.1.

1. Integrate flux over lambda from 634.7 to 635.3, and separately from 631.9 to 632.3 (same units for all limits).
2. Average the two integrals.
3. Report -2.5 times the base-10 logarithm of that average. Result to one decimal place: -1.6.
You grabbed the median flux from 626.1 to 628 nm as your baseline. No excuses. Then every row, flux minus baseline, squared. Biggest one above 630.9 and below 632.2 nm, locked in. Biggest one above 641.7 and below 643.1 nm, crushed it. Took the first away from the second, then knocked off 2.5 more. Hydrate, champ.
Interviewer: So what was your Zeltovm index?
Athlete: 2.1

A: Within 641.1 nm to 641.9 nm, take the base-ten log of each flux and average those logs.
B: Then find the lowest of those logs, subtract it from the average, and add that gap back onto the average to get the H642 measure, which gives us 1.00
